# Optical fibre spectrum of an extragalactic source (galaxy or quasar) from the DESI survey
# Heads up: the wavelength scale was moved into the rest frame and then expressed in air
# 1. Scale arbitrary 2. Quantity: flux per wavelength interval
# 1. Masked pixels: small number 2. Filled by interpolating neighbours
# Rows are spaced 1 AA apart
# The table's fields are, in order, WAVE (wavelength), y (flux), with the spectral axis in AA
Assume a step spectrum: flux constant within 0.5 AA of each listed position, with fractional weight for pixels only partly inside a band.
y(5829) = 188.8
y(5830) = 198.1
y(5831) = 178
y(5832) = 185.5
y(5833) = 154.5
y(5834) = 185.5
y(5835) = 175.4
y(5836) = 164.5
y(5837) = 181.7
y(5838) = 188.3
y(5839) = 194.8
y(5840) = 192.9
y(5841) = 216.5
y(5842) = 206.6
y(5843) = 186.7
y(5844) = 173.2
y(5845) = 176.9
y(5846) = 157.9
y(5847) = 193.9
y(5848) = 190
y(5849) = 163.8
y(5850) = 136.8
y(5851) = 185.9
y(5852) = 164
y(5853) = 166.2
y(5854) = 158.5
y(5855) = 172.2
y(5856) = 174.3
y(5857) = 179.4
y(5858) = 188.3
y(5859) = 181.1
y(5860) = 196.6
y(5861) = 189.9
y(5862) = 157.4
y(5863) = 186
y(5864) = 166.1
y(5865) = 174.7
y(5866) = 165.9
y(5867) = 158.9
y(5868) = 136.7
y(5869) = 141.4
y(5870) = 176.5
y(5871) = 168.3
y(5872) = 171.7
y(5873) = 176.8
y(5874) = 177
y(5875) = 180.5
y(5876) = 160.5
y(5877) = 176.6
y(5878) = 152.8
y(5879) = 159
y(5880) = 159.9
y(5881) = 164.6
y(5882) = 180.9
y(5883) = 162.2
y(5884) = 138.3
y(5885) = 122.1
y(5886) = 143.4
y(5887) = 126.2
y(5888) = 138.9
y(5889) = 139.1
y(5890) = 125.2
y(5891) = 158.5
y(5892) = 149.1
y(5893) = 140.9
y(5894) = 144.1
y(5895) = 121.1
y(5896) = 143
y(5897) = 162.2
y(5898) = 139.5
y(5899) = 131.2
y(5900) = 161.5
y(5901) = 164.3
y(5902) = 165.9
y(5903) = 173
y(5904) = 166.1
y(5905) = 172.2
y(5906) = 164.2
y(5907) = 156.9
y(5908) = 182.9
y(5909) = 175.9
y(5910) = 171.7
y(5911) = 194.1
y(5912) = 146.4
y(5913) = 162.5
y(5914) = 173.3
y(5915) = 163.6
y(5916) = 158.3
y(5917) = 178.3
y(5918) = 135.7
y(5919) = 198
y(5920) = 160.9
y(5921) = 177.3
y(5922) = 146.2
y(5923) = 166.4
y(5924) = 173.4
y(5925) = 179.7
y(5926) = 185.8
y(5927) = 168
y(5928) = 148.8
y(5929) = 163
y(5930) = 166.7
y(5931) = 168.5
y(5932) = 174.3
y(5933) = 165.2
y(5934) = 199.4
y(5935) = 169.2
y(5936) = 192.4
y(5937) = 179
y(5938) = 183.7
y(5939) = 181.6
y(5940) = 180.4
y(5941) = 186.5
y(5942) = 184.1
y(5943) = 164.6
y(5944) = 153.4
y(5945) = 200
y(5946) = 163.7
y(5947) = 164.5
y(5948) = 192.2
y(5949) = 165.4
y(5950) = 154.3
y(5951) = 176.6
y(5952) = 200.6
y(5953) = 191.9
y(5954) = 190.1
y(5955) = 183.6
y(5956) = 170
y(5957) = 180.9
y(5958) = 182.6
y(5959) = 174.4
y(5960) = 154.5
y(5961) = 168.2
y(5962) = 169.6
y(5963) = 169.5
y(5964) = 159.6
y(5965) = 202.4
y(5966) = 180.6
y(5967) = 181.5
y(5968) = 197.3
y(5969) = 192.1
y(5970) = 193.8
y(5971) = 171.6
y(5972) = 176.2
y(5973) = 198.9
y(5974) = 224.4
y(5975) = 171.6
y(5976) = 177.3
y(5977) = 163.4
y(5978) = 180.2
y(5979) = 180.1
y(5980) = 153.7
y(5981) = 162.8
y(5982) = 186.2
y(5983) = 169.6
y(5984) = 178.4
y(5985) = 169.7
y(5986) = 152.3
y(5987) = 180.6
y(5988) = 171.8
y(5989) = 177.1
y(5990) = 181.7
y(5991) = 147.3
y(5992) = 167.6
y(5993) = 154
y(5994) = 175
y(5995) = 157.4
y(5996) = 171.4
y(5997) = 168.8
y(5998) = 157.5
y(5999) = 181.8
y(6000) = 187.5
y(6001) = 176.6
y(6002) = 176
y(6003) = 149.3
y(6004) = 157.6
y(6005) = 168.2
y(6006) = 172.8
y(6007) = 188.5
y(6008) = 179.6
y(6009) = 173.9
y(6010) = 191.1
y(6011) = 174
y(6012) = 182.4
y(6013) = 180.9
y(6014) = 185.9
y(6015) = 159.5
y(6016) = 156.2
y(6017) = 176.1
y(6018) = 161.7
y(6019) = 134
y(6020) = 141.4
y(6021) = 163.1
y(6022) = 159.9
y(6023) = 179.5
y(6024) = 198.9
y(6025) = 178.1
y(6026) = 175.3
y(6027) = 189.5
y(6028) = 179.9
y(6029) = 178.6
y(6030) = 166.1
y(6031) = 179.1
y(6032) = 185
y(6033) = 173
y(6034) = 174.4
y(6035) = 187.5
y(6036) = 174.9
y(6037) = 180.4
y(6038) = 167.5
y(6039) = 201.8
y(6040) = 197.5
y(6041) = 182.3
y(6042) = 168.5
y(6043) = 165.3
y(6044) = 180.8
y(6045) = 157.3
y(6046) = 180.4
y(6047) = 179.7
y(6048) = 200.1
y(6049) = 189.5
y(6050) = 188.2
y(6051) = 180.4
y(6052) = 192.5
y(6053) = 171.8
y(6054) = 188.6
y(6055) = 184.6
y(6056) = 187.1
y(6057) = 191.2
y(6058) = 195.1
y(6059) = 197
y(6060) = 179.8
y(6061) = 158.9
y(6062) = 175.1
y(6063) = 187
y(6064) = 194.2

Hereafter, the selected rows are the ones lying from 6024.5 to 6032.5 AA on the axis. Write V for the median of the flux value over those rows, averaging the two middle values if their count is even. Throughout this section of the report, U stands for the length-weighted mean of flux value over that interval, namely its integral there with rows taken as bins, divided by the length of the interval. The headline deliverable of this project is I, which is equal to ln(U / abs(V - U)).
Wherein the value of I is 7.5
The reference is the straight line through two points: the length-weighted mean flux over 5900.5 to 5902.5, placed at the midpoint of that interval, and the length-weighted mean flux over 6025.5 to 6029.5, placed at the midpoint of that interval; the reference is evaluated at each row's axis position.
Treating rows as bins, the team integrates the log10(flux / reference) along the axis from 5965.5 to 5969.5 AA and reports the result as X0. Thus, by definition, 0.14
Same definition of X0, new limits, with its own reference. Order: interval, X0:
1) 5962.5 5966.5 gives 0.04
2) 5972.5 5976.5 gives 0.17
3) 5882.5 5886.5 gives -0.25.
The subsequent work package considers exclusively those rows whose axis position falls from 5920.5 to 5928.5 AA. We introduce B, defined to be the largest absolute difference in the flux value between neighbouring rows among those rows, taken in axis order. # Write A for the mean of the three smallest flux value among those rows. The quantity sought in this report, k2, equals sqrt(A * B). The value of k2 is 69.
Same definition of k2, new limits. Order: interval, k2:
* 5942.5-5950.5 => 86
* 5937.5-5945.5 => 88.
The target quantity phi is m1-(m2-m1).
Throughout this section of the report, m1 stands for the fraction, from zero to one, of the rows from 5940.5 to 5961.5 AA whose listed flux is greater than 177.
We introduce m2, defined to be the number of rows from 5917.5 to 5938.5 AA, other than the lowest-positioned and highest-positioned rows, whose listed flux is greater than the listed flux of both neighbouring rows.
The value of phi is -5.0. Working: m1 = 0.5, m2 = 6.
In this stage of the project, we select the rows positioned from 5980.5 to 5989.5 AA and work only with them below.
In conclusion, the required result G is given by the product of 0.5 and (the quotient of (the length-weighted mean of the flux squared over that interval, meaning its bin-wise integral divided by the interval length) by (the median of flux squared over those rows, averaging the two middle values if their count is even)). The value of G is 0.503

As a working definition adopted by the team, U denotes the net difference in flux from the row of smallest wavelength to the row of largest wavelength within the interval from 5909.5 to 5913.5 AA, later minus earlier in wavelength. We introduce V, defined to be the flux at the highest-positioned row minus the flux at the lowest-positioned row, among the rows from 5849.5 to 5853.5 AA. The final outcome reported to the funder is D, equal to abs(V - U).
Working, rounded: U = -9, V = 29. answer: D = 39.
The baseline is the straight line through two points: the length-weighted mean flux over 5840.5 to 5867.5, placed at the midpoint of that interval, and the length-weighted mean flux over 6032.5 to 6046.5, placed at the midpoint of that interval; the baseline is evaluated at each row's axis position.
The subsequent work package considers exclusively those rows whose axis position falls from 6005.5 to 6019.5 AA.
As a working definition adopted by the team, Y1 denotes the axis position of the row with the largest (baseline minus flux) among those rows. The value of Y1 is 6019 AA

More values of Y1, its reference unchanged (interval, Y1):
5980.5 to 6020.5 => 6019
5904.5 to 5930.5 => 5918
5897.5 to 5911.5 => 5899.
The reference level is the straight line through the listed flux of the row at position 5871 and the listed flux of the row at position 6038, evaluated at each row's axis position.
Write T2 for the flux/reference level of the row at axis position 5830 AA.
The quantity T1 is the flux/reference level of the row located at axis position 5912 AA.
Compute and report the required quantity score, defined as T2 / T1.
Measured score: 1.35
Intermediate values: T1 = 0.87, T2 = 1.18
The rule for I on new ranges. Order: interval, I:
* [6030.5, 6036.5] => 4.5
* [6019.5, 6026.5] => 3.7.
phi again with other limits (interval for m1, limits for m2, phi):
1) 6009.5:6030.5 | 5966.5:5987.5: -6.0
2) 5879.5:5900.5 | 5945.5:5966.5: -4.9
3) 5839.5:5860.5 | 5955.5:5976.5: -5.0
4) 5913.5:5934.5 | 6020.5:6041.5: -5.4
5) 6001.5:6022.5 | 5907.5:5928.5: -5.4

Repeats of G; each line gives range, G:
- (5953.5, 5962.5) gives 0.504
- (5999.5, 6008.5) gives 0.485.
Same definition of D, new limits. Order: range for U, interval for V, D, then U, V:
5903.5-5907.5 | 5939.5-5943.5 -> 7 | -9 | -16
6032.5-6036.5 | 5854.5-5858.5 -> 14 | 2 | 16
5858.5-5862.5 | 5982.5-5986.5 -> 6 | -24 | -17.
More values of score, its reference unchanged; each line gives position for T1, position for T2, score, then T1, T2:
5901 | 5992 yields 1.02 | 0.98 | 1.00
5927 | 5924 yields 1.03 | 1.00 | 1.03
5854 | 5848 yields 1.20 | 0.94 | 1.13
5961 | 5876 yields 0.95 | 1.00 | 0.95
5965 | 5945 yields 0.99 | 1.21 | 1.19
